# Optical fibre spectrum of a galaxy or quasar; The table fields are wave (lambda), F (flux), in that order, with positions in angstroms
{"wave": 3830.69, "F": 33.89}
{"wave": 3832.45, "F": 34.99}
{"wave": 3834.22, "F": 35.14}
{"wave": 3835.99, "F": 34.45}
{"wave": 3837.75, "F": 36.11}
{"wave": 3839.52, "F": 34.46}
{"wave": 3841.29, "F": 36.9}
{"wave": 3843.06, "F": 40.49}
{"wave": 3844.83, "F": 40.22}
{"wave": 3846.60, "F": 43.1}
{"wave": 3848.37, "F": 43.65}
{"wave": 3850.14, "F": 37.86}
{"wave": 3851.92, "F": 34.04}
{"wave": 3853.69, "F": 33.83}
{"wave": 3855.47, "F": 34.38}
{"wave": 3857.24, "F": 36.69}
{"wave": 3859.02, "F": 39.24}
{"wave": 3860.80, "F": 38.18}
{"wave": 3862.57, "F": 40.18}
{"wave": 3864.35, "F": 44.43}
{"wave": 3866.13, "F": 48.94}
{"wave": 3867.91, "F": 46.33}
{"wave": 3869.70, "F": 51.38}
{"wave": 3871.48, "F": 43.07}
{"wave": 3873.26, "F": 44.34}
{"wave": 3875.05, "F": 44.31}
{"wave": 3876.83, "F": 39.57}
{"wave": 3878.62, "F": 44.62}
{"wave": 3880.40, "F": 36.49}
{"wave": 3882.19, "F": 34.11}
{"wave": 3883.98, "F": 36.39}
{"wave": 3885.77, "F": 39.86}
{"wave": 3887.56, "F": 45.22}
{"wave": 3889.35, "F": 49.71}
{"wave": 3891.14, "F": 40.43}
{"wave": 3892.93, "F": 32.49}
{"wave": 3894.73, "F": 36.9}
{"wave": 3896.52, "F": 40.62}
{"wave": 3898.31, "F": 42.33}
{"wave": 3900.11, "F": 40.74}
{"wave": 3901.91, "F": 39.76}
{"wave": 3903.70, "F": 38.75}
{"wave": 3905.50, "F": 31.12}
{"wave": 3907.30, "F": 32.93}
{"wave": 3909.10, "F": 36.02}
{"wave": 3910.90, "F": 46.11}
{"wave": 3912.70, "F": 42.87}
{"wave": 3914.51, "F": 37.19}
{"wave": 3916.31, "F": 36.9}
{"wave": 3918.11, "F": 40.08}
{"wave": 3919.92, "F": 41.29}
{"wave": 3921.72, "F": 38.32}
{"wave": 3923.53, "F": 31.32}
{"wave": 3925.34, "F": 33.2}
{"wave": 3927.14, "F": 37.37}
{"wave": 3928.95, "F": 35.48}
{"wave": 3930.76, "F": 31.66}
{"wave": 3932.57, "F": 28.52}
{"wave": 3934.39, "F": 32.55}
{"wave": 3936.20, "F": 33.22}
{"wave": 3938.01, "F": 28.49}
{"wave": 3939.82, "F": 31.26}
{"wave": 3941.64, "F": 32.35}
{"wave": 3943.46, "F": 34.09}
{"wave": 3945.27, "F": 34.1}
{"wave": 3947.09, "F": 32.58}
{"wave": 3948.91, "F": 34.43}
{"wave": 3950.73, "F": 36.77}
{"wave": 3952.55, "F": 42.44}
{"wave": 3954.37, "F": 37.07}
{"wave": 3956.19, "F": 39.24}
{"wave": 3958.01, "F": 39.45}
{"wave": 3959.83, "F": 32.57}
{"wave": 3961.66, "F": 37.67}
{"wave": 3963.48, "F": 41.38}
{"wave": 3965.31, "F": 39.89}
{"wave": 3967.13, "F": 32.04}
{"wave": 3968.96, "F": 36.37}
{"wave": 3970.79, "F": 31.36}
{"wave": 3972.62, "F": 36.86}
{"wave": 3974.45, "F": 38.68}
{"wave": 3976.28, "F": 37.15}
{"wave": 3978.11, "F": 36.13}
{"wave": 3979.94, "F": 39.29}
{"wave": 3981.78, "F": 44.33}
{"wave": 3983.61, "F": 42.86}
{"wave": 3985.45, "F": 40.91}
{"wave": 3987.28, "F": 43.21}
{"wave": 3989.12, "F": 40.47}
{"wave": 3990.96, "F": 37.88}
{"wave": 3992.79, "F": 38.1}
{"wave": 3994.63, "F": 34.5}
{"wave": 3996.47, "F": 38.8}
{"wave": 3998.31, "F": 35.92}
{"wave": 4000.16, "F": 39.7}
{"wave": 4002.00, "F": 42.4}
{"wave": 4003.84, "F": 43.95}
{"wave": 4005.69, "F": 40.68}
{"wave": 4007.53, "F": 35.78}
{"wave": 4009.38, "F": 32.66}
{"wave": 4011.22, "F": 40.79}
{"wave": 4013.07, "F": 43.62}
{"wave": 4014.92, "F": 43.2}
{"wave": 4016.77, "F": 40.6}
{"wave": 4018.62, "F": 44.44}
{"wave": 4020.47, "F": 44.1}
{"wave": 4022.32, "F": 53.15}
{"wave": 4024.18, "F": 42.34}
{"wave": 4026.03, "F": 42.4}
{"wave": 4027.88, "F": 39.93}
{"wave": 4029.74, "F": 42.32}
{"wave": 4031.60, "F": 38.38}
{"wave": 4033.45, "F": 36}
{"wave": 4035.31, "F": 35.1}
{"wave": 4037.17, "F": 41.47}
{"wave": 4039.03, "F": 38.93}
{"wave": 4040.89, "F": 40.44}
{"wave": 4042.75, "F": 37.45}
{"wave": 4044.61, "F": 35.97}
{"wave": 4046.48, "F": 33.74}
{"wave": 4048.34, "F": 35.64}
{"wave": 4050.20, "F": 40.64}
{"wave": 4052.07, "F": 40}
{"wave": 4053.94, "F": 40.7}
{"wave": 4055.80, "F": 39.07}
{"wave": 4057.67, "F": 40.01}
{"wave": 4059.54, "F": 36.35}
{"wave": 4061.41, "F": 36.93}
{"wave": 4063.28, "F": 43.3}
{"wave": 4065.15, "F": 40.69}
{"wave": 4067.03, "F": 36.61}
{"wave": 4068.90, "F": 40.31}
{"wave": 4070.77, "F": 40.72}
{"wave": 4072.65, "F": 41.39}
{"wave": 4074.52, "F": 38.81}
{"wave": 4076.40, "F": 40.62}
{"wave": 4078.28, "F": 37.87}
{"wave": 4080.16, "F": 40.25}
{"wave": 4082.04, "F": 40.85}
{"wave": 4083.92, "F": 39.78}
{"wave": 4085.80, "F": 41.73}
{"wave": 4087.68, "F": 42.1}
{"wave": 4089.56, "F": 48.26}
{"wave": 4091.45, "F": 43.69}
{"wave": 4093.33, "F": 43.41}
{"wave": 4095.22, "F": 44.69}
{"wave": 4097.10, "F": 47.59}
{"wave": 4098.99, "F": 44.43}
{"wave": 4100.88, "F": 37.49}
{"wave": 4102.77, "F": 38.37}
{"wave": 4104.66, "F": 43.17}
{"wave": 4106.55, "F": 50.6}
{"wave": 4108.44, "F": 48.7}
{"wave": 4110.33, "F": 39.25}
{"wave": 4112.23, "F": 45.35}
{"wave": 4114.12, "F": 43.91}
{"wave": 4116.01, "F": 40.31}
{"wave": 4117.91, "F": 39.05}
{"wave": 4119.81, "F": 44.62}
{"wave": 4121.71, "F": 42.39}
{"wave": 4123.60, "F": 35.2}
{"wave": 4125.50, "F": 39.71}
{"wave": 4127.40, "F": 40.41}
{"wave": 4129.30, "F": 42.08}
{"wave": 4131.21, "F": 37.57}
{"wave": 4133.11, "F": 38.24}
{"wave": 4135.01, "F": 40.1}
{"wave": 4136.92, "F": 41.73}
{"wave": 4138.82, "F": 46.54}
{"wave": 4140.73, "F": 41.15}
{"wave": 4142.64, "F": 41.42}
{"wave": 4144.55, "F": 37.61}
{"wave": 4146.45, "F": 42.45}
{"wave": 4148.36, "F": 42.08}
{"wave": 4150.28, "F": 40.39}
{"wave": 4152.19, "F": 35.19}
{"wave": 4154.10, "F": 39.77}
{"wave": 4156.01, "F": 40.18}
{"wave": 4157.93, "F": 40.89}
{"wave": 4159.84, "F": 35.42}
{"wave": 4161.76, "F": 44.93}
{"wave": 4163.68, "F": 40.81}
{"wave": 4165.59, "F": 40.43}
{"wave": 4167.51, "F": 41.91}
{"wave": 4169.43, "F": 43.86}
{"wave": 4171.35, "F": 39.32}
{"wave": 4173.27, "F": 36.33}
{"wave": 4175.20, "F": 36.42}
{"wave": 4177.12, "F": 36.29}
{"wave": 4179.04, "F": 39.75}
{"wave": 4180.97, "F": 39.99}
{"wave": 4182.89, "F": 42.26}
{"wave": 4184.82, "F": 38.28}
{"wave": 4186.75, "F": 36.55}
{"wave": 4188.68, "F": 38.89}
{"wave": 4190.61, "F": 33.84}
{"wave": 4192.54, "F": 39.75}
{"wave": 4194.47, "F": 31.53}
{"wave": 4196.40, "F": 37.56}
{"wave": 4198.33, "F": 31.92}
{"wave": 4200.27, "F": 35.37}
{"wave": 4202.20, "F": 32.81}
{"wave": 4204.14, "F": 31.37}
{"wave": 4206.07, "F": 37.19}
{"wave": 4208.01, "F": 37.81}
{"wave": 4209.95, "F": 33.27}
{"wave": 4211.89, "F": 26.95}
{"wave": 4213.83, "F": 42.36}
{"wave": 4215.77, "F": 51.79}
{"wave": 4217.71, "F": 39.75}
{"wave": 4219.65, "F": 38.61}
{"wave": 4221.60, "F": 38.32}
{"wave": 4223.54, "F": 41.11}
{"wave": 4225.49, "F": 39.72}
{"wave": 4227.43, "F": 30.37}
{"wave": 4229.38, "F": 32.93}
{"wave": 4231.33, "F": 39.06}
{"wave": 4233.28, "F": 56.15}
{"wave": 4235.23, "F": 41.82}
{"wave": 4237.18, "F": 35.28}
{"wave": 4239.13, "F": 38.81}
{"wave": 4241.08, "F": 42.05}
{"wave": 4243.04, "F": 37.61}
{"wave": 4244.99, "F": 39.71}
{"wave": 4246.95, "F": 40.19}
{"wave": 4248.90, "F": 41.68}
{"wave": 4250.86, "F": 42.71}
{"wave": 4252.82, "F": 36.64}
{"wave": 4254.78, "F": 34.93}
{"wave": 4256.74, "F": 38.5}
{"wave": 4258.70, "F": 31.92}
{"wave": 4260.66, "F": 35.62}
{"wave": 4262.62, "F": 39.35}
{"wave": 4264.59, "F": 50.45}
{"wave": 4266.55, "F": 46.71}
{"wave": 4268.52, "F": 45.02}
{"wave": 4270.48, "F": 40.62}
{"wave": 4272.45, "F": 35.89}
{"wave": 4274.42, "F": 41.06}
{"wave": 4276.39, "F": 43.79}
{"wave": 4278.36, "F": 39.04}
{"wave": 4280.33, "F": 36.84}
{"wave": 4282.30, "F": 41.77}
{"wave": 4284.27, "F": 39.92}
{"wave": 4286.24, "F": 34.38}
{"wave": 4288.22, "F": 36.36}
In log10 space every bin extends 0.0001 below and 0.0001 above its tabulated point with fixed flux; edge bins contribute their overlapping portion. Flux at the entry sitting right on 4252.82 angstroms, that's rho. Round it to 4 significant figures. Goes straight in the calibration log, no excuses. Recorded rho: 36.64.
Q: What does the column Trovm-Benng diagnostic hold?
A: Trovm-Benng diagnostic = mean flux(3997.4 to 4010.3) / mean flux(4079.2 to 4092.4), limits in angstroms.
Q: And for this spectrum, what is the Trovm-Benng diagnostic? 0.91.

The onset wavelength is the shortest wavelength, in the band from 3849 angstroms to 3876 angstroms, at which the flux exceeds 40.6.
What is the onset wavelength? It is 3864.35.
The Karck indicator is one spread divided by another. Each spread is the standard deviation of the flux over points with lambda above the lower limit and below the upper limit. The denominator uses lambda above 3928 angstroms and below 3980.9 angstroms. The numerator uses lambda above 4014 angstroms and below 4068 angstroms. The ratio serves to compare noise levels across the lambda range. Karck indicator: 1.05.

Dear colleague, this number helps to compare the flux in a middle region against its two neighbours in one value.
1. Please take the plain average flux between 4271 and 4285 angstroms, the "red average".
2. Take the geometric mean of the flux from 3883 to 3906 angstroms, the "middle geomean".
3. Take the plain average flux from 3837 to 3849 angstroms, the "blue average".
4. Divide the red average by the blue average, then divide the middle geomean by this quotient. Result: 39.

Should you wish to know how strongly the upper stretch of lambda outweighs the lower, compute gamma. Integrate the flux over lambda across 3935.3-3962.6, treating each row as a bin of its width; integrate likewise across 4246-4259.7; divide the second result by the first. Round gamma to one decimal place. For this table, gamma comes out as 0.5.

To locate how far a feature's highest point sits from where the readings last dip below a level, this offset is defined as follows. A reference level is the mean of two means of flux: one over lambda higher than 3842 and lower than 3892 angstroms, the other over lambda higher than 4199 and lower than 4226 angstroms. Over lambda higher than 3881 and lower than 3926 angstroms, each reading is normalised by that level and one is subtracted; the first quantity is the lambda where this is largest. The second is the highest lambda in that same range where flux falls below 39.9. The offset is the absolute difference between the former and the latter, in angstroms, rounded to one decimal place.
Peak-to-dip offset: 36.0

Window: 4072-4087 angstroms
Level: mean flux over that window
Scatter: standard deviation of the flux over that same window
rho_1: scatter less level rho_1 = -39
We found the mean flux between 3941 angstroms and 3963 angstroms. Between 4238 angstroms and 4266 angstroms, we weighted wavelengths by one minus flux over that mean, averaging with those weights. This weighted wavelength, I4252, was 4252.2 angstroms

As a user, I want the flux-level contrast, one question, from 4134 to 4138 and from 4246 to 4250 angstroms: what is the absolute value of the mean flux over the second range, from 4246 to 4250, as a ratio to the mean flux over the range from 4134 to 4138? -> 1.00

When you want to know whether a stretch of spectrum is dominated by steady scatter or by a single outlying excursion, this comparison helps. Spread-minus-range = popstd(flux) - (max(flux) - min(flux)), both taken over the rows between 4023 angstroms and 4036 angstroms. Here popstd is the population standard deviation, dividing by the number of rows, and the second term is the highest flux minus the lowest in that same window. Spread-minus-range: -4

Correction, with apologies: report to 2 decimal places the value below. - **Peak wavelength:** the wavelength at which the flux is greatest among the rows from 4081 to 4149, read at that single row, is 4106.55 angstroms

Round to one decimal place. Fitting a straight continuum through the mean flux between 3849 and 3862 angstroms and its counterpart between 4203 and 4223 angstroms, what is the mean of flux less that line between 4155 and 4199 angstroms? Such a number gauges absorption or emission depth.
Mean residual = 1.0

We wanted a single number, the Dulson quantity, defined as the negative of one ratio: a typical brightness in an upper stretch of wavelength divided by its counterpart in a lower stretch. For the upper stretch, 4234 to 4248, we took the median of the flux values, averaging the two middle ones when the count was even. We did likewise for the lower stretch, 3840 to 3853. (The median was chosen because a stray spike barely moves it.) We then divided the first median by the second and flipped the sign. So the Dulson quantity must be -0.99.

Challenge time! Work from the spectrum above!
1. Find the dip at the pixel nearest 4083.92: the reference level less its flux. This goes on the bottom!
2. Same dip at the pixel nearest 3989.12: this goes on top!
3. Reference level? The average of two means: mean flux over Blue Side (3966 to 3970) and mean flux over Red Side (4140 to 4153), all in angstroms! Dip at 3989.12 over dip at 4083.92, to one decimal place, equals 1.3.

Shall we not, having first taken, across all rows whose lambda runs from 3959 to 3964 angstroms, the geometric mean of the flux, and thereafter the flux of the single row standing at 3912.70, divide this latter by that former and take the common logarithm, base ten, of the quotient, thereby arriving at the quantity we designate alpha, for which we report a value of 0.06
